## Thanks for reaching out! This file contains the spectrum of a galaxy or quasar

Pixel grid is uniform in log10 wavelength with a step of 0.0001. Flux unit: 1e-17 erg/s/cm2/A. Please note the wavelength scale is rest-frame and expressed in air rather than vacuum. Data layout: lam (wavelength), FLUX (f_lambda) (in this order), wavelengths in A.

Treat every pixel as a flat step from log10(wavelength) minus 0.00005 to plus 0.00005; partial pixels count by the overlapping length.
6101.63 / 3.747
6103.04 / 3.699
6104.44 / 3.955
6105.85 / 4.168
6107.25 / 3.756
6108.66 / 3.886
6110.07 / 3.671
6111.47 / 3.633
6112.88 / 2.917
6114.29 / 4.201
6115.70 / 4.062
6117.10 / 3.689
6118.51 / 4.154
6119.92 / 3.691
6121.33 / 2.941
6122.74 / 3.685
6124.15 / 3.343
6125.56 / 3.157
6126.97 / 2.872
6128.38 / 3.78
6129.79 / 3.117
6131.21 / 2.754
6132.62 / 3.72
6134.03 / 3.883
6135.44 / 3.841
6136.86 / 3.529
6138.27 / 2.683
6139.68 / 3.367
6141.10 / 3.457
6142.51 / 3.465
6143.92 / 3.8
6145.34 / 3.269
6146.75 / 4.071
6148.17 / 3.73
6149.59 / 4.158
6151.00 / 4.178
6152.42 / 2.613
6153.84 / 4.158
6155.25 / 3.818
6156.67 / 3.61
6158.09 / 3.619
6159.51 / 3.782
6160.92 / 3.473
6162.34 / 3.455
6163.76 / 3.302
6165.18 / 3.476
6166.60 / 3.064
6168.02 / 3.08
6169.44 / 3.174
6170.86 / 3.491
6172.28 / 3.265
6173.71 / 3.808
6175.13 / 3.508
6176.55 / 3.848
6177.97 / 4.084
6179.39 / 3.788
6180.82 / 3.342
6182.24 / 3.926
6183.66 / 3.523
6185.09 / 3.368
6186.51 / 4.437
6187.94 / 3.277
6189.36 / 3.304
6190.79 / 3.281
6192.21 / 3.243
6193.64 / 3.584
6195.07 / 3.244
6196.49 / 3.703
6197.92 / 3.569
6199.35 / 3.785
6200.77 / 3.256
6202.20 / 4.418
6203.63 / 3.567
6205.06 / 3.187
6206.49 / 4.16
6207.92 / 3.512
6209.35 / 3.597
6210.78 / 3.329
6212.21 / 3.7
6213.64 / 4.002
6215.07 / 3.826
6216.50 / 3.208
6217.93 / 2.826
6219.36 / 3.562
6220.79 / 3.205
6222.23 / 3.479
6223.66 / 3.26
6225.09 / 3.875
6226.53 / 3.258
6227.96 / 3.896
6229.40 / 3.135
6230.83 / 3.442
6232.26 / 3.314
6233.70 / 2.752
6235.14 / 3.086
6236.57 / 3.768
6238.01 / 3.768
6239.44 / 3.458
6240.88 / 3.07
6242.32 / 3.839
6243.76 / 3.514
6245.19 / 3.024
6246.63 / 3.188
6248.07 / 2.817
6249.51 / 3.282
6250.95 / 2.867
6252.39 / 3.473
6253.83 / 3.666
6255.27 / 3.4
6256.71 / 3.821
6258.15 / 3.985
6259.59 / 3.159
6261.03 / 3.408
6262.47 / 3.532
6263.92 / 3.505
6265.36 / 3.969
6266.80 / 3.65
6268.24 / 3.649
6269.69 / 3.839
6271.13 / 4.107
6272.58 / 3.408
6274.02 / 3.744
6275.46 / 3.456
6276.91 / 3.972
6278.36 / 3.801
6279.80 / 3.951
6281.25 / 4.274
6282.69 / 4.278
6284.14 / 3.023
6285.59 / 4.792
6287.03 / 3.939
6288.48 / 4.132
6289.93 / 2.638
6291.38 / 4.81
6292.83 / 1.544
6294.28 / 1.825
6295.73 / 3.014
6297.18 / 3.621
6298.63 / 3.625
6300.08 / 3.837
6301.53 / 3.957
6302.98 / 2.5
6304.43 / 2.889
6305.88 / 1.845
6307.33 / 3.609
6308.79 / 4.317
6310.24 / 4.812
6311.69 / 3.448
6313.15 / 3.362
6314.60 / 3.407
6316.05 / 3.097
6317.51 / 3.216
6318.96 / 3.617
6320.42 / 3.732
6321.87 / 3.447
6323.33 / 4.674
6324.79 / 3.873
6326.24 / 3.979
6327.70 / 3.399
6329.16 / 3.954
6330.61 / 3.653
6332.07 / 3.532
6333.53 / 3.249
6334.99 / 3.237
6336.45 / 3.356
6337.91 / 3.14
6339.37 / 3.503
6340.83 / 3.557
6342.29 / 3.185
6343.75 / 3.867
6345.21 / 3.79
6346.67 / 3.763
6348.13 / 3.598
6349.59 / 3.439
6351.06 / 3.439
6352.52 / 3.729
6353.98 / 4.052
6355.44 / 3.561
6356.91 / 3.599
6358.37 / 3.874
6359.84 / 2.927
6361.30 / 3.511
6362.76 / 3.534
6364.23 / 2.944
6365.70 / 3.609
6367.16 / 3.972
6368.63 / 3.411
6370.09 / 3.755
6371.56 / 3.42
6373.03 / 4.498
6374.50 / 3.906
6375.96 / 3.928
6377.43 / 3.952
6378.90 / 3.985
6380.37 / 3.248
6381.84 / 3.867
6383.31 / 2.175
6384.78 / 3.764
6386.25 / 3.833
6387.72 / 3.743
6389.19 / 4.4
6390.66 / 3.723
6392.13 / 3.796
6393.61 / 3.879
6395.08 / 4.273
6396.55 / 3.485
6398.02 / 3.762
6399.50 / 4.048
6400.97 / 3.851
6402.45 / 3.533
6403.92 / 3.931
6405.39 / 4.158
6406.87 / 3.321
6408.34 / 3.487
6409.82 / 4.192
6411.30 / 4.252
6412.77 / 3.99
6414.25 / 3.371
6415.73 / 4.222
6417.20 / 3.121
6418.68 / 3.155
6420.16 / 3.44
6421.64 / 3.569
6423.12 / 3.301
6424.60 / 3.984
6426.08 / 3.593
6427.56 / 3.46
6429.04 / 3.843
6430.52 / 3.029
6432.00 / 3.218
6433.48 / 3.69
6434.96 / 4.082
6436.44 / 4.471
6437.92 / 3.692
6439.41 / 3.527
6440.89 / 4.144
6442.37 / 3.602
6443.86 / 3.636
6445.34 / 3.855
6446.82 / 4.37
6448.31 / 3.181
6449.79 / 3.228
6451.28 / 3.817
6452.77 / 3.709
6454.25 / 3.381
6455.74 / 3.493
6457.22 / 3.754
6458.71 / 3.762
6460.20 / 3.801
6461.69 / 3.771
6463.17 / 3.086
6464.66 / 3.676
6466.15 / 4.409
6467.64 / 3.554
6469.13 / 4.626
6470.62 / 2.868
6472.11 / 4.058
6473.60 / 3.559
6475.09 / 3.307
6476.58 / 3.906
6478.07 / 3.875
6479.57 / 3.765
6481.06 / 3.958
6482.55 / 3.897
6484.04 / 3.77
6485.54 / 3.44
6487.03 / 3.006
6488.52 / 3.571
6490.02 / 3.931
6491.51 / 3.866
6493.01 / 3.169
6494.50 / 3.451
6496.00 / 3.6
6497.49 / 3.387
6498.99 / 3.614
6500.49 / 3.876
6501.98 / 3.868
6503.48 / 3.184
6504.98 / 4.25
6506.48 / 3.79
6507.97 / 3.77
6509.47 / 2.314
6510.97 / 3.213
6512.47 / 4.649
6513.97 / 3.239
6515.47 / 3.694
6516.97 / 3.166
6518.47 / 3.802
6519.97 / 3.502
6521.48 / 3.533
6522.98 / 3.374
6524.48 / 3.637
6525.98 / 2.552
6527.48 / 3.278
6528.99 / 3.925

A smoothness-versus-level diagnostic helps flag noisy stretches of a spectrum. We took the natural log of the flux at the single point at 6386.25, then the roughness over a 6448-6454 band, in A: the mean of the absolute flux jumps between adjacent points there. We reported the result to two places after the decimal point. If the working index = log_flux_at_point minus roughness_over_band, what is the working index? 1.10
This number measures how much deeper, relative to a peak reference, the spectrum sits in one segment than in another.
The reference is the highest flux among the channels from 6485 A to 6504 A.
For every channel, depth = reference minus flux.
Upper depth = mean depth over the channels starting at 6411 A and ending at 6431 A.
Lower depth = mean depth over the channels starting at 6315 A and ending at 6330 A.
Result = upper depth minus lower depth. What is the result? 0.10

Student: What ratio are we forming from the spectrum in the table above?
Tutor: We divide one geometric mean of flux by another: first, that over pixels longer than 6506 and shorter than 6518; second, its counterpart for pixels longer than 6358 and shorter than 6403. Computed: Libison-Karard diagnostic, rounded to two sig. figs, 0.93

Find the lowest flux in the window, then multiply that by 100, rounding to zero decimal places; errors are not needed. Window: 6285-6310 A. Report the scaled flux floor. 154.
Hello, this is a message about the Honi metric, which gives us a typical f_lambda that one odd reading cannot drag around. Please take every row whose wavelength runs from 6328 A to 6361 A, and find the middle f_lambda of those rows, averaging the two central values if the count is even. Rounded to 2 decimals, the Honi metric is 3.56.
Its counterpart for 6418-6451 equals 3.60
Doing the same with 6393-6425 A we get 3.81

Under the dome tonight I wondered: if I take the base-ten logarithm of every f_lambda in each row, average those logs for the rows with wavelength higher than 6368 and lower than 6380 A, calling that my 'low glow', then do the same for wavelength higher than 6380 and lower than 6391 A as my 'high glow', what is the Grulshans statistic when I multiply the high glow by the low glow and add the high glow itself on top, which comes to 0.868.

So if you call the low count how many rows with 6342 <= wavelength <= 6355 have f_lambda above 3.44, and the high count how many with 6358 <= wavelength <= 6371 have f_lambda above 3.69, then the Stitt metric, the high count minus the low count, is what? -3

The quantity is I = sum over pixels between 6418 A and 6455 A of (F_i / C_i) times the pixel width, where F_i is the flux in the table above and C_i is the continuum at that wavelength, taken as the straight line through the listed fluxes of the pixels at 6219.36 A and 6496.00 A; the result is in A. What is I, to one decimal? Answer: 37.5 A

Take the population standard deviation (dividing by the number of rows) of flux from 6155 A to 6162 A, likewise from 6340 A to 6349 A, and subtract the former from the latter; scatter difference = 0.10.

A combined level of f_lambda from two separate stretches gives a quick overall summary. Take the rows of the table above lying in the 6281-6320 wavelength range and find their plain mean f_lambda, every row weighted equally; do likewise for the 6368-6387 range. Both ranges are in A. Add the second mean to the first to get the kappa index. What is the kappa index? 7.13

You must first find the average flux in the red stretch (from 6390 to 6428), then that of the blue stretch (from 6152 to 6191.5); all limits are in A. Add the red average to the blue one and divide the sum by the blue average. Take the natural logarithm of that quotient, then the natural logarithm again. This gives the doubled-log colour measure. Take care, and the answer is -0.33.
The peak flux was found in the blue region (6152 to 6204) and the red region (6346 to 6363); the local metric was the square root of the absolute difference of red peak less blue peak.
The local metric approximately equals 0.620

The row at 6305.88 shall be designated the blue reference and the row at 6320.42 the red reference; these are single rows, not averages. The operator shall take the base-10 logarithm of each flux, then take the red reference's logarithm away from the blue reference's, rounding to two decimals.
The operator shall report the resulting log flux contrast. -0.31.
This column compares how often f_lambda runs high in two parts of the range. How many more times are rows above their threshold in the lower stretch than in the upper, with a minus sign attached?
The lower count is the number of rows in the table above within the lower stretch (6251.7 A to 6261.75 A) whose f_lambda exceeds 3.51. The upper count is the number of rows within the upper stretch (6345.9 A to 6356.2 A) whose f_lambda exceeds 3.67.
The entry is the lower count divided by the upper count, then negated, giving -1.0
